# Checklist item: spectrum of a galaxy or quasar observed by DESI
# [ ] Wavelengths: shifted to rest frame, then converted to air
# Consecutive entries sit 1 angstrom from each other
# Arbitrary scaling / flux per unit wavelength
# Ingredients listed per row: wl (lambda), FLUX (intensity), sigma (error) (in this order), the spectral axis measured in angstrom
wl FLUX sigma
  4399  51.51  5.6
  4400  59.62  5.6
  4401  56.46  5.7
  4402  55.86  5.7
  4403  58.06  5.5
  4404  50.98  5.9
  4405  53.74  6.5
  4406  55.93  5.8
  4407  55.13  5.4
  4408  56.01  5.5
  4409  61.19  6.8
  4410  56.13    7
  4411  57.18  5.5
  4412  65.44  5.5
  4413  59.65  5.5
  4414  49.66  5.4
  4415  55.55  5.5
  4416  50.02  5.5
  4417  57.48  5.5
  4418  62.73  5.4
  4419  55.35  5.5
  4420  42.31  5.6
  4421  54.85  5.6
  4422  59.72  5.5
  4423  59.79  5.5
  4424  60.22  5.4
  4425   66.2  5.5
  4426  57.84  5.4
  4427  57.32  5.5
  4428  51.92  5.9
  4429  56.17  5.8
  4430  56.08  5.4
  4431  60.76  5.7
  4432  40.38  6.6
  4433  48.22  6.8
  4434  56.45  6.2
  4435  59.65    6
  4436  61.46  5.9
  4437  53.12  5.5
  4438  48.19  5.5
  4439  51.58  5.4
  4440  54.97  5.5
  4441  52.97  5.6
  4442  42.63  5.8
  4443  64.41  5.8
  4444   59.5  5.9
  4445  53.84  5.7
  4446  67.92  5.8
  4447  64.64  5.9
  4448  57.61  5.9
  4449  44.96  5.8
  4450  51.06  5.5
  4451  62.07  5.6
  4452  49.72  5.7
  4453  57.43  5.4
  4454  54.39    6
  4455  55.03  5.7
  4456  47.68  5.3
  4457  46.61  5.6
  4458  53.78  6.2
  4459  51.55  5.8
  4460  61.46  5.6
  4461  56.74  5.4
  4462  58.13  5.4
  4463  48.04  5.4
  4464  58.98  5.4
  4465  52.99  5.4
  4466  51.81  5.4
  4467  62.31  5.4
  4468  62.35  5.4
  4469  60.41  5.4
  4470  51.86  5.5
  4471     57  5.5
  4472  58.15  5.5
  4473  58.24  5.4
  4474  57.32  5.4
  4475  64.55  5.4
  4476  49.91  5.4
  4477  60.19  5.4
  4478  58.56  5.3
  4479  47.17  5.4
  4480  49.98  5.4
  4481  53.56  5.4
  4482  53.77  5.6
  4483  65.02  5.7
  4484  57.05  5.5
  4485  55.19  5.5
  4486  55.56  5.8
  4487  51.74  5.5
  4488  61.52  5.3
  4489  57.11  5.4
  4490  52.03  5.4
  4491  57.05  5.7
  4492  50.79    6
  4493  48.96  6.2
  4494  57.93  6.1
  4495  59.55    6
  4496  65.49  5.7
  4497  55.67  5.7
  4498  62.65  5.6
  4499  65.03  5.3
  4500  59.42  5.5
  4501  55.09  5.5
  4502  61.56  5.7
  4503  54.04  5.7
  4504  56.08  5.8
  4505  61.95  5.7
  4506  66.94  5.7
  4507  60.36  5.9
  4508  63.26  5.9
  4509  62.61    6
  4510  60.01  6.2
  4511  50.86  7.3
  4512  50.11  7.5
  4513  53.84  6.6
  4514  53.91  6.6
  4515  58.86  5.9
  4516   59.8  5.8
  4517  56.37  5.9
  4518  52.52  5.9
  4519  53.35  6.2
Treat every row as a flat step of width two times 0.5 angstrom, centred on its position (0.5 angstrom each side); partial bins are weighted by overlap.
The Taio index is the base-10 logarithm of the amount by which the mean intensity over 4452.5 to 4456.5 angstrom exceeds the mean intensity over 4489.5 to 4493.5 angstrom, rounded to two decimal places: 0.15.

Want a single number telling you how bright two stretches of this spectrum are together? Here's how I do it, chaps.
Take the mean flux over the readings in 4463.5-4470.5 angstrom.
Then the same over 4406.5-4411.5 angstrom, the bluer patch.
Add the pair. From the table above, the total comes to 114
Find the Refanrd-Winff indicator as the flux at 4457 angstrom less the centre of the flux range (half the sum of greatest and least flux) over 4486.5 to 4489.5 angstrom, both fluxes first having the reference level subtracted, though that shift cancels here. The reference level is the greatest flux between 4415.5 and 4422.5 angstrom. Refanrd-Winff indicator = -10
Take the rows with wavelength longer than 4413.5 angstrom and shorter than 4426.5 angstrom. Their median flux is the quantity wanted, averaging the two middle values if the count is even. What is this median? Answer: 57.5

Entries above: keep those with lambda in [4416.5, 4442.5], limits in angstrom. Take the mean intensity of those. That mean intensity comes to 54.9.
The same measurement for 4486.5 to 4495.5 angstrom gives 55.2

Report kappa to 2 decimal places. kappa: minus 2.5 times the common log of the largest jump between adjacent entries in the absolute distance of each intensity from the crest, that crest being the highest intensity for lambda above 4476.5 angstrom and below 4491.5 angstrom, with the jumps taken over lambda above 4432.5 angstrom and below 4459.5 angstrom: -3.35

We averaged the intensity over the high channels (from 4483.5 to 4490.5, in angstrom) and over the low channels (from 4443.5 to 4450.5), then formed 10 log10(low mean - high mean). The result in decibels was 1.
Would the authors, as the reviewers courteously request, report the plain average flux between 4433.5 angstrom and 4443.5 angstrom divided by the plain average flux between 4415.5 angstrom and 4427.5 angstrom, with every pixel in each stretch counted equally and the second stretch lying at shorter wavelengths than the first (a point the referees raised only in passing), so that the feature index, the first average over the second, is 0.96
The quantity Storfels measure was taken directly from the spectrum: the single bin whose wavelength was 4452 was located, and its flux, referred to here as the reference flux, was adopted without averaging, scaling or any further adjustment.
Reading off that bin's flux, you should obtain 49.72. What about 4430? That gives 56.08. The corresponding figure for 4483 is 65.02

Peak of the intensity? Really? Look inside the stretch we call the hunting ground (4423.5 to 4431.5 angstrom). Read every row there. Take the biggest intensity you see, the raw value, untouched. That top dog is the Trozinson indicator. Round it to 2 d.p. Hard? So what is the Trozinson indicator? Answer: 66.20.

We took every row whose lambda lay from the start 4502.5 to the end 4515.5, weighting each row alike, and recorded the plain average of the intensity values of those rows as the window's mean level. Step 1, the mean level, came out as 57.9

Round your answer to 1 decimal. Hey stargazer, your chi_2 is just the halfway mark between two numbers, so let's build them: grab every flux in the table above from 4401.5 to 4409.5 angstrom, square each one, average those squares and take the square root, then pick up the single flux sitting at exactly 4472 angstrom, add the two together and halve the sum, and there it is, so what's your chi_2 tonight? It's 57.0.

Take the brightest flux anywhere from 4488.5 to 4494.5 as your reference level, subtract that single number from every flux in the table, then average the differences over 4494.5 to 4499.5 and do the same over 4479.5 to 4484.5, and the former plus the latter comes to 1.7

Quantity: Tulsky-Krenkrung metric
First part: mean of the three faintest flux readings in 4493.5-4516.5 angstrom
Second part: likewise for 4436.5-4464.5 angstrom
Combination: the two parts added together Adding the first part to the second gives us 96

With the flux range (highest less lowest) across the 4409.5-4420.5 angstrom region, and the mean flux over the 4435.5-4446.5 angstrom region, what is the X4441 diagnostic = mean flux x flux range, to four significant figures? 1284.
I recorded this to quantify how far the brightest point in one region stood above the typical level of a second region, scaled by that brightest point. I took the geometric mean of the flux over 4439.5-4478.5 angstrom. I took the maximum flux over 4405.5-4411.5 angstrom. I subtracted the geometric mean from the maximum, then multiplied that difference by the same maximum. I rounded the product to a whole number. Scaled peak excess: 340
